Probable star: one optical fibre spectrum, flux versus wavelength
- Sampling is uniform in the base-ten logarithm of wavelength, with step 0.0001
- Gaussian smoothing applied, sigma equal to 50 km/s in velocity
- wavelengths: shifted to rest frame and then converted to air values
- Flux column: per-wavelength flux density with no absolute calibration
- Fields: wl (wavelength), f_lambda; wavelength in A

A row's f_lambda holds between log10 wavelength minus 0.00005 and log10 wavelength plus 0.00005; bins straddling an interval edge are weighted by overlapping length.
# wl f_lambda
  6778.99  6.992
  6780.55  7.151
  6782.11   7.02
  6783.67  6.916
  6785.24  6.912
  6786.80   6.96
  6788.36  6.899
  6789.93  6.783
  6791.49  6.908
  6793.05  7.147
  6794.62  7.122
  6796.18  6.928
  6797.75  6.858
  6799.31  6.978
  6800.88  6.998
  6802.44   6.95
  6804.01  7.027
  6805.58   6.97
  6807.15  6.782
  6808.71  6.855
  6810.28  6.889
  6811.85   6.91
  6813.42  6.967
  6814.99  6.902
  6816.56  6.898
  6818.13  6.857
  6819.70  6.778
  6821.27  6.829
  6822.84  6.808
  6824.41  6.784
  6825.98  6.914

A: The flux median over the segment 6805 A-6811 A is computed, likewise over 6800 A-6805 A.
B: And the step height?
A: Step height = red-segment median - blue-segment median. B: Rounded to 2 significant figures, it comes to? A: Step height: -0.13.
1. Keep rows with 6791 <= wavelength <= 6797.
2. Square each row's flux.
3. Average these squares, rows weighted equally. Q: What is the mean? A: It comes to 49.4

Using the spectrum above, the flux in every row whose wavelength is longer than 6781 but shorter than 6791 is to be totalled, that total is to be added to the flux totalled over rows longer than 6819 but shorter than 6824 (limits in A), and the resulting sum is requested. 62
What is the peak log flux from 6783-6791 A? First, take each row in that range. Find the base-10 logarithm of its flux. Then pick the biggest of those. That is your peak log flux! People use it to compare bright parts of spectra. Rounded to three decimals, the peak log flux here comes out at 0.843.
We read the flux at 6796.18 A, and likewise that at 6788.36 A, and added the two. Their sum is 13.8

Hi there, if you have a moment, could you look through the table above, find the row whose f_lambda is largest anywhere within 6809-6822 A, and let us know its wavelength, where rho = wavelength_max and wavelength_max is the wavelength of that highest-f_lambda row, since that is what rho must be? 6813.42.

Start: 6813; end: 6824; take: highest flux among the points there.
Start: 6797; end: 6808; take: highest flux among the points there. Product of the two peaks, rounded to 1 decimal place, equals 49.0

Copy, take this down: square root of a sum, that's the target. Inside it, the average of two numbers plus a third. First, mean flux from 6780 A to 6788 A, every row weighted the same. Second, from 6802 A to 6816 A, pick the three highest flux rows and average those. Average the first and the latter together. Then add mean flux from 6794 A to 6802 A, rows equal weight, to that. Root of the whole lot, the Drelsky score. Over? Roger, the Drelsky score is 3.74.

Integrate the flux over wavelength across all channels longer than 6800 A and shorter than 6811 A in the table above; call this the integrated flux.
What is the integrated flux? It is 76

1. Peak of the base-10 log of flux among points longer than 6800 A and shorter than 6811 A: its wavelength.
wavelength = 6804.01 A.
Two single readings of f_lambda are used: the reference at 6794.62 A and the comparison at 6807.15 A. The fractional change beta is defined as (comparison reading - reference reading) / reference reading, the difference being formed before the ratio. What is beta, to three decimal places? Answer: -0.048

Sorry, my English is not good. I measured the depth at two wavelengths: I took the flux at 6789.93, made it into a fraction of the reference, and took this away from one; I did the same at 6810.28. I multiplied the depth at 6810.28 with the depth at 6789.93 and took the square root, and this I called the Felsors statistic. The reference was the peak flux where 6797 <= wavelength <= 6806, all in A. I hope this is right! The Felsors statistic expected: 0.026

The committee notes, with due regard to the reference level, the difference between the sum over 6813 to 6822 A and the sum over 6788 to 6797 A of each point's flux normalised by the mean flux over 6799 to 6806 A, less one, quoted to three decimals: -0.080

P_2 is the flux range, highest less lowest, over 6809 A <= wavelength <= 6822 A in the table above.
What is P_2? 0.19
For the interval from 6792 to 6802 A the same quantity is 0.29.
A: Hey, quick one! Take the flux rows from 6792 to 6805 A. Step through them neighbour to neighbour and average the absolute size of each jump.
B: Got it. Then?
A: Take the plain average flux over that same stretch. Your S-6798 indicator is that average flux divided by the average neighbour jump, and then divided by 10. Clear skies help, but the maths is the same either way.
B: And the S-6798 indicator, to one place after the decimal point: 8.8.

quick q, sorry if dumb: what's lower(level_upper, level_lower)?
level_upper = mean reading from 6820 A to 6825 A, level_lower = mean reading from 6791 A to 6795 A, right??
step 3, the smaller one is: 6.81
